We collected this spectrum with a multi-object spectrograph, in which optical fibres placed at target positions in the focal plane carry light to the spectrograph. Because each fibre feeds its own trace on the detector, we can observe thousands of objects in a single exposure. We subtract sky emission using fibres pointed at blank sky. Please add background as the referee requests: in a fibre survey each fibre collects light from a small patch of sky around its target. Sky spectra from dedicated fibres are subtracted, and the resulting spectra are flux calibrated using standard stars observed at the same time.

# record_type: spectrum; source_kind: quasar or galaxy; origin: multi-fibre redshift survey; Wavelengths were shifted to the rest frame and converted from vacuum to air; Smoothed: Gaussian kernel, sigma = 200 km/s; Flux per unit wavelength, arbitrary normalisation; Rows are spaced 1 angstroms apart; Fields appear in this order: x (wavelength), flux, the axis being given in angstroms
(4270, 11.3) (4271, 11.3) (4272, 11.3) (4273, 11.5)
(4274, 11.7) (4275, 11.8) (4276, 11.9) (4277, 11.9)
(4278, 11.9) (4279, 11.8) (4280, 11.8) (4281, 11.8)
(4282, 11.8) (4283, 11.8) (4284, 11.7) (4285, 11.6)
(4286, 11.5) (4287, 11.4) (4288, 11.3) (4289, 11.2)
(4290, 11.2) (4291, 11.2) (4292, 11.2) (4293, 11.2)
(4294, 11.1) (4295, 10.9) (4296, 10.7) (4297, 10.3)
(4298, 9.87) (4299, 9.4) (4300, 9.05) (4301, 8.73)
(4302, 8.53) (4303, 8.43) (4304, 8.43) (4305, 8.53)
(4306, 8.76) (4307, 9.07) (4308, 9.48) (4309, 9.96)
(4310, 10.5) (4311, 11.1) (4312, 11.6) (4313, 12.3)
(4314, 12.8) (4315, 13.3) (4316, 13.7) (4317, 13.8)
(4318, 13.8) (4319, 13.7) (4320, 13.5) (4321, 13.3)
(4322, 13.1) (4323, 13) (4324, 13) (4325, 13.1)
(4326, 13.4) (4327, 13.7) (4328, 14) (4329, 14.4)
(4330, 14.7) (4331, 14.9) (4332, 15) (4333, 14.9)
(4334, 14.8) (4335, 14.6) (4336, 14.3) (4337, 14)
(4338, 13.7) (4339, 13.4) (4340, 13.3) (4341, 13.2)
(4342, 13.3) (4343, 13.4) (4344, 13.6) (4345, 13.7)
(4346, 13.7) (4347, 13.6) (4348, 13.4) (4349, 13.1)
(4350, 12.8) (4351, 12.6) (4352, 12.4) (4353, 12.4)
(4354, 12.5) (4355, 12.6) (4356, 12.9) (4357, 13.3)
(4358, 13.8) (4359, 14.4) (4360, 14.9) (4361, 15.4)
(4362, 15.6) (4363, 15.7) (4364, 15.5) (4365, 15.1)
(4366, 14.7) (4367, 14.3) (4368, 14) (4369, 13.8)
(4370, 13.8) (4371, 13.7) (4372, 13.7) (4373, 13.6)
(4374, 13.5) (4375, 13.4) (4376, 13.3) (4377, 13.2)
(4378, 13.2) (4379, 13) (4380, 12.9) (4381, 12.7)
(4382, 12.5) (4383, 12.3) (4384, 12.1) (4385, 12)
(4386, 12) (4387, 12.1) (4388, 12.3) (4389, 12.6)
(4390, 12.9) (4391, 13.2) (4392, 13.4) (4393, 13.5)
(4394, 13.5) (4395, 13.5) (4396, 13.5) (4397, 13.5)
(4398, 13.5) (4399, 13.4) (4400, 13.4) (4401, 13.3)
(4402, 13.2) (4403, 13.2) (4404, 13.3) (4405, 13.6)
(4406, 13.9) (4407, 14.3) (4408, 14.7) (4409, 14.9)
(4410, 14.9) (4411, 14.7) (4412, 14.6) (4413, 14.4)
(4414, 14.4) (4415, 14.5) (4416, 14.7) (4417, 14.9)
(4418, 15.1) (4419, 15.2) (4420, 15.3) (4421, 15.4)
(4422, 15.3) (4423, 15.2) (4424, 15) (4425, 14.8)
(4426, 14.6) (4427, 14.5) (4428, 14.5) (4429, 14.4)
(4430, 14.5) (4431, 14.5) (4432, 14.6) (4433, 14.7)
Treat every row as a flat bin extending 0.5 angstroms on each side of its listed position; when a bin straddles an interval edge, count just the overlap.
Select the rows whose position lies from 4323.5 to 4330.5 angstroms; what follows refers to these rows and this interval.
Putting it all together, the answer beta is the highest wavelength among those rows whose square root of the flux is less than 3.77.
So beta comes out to 4328 angstroms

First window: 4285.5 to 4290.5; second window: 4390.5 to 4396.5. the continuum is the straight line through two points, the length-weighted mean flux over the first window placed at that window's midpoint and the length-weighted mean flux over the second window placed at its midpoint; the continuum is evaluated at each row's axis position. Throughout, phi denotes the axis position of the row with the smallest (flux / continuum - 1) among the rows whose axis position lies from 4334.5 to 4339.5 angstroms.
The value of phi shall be 4339 angstroms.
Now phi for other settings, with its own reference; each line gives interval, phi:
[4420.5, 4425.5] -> 4425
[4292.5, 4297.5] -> 4297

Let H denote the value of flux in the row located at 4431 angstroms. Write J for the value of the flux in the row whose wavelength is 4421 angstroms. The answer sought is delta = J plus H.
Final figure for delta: 30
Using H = 14.5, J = 15.4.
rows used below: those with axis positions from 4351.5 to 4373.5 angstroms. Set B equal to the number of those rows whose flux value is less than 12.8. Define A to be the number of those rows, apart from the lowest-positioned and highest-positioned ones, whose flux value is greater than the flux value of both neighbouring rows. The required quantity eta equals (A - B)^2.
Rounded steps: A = 1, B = 4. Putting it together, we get 9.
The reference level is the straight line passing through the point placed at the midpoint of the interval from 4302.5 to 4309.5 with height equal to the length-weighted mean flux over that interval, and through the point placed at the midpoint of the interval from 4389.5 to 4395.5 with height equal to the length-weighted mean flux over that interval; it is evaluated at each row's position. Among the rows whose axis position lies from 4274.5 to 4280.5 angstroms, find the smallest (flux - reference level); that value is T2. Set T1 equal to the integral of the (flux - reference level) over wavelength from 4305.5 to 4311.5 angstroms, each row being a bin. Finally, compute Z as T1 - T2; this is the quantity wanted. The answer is 0.2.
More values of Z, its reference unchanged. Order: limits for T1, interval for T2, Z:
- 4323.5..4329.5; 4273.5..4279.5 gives 17.4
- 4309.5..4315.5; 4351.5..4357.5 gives 14.8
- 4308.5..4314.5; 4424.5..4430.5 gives 13.7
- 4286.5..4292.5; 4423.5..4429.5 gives 19.6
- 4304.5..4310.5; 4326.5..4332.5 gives -1.5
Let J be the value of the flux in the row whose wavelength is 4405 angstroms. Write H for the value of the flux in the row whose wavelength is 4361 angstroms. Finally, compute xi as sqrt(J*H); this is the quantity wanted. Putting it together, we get 14.5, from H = 15.4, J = 13.6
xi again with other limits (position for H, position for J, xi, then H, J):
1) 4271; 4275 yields 11.5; 11.3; 11.8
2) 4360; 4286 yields 13.1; 14.9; 11.5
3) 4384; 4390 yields 12.5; 12.1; 12.9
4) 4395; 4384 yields 12.8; 13.5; 12.1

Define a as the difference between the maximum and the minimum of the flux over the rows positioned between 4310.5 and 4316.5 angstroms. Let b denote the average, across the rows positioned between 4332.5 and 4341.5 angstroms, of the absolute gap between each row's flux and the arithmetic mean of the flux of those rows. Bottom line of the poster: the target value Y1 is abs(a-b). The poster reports 2.04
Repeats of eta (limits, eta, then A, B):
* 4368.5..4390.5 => 81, 0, 9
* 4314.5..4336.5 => 1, 1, 0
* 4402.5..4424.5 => 1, 1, 0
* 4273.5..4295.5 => 484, 0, 22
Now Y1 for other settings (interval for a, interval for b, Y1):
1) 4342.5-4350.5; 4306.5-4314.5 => 0.20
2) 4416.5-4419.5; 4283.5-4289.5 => 0.15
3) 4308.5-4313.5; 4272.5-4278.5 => 2.22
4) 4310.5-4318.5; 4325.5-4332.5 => 2.19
